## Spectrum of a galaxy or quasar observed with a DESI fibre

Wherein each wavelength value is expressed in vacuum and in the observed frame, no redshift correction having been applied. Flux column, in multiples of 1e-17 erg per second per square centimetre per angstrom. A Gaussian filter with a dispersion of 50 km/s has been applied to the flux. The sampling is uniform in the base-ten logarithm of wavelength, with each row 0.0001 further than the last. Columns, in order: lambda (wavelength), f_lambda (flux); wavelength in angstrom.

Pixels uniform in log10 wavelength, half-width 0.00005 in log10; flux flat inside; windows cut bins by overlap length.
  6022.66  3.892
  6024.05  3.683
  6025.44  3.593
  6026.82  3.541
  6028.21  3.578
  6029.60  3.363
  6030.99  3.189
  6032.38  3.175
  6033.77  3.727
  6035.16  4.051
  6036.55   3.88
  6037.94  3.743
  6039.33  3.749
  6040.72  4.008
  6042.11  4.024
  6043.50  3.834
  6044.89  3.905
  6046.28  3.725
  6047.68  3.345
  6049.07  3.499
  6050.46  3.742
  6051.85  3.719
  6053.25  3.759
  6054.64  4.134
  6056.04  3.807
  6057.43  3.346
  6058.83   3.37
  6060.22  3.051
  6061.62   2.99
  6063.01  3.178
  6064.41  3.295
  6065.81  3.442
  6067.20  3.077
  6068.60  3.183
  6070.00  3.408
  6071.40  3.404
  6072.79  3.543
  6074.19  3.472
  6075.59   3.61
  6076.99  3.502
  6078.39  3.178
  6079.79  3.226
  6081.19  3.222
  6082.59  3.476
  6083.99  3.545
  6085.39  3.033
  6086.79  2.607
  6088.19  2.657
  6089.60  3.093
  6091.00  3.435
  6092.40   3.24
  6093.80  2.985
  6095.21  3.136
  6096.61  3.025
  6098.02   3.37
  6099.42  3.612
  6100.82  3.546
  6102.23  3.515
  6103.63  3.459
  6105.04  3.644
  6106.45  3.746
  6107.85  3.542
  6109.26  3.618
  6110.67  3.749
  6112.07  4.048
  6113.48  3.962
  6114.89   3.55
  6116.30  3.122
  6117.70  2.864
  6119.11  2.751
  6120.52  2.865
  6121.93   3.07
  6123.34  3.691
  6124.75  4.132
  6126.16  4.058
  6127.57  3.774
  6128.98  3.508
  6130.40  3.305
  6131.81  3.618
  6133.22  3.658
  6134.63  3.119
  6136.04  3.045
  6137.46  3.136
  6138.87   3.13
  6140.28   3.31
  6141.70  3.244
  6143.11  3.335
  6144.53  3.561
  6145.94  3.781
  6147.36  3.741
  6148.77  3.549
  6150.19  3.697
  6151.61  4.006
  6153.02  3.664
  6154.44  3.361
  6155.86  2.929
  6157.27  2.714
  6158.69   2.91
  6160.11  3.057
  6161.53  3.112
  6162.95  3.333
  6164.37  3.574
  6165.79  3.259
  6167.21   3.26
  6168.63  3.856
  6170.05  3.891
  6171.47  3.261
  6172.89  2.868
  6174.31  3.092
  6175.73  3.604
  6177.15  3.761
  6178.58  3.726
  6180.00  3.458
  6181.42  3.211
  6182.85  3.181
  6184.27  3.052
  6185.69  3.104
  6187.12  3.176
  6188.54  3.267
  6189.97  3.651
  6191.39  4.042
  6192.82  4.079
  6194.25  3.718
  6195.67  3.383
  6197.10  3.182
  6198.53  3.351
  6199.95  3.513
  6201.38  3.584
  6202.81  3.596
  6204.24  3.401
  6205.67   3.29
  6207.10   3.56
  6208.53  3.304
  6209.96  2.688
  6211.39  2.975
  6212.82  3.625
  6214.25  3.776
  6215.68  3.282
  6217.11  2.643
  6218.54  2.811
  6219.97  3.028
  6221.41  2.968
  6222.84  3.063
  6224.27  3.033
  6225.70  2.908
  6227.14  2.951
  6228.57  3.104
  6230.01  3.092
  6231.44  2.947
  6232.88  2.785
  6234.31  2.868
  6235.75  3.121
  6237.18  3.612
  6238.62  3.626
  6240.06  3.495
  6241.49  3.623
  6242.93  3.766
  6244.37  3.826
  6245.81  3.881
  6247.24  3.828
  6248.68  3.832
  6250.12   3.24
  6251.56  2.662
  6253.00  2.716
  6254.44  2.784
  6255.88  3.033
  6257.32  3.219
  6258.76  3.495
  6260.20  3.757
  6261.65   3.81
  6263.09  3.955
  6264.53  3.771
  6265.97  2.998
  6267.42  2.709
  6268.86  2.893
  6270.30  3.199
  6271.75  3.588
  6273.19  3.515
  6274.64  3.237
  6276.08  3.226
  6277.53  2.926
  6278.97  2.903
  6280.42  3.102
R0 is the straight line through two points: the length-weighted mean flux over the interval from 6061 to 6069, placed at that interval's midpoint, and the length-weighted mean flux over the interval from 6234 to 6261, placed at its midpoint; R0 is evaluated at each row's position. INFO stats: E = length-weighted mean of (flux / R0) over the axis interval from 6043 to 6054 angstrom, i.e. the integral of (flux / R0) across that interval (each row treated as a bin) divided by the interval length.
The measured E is 1.16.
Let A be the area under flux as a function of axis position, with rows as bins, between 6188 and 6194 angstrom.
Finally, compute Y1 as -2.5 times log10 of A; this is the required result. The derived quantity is -3.39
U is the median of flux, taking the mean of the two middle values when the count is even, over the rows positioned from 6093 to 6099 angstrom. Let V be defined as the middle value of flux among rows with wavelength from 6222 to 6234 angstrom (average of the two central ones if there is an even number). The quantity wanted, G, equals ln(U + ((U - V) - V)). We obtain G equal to -1.7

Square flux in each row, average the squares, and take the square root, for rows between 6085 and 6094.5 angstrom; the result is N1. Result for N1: 3.02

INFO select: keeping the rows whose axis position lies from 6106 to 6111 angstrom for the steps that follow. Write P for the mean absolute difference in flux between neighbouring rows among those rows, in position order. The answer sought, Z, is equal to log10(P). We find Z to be -0.86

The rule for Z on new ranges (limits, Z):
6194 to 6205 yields -0.79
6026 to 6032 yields -0.85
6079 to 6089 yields -0.66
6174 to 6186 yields -0.75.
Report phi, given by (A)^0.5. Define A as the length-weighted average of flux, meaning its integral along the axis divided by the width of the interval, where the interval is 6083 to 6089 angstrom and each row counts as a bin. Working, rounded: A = 2.99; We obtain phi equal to 1.73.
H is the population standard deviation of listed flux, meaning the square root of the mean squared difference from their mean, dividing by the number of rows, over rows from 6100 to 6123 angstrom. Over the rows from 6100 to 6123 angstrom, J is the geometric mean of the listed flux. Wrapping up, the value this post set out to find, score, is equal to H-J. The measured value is -3.04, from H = 0.38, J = 3.42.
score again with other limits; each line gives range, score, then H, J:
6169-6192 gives -3.05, 0.33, 3.38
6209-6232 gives -2.76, 0.29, 3.04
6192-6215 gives -3.11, 0.32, 3.42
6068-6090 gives -2.95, 0.29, 3.25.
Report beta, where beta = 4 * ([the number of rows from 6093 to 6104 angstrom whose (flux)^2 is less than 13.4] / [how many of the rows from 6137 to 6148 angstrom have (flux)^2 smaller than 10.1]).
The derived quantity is 16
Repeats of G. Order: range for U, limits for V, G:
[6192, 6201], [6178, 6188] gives -0.6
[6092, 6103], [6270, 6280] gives -1.8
